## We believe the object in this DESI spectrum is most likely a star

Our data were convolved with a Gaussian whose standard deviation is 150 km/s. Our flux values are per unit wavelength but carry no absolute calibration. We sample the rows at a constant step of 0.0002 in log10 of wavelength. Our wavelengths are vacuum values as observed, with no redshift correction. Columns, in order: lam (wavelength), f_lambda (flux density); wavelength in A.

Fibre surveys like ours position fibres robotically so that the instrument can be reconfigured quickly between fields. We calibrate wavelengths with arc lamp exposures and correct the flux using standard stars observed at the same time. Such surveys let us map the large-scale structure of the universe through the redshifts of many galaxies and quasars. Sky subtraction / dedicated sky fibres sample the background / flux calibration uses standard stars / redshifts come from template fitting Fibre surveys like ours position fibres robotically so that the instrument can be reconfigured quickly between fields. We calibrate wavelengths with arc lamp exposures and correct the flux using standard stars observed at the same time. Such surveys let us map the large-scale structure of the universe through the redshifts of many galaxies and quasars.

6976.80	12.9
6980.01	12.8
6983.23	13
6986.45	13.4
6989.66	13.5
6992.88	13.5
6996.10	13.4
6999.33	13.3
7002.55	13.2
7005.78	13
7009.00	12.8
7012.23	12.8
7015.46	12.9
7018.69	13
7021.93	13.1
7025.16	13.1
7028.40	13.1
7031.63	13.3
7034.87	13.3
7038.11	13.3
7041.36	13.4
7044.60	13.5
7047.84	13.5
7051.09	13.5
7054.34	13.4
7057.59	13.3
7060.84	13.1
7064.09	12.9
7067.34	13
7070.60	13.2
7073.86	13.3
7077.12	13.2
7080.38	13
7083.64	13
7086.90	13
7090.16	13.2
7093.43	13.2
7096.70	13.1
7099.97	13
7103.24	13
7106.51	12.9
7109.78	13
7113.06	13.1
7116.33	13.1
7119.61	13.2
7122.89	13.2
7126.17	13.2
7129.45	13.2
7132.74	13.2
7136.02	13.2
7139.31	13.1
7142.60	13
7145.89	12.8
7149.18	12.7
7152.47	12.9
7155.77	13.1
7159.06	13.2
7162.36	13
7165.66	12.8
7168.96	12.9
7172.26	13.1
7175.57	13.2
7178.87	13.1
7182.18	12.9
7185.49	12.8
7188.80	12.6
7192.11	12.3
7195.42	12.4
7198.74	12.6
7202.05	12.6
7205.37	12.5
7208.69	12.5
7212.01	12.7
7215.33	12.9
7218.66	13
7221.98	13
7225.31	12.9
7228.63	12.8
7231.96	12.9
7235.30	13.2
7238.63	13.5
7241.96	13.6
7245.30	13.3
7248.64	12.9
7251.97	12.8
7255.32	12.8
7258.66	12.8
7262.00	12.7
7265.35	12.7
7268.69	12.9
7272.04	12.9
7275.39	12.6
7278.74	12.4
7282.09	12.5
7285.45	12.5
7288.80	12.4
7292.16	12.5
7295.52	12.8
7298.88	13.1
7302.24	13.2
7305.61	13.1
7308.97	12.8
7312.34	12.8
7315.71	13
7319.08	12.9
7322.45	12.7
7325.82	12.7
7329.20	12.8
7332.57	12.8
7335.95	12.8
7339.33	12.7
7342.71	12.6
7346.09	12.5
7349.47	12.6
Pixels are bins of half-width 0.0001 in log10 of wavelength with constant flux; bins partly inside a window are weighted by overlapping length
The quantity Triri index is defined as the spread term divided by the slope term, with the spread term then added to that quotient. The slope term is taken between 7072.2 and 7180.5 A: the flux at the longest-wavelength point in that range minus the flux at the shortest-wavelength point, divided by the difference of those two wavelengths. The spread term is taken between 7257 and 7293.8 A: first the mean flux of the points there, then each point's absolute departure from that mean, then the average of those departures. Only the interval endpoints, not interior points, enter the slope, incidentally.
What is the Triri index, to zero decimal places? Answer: -82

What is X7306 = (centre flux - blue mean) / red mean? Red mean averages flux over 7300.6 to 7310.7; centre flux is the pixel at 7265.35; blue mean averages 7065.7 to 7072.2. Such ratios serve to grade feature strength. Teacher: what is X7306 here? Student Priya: -0.031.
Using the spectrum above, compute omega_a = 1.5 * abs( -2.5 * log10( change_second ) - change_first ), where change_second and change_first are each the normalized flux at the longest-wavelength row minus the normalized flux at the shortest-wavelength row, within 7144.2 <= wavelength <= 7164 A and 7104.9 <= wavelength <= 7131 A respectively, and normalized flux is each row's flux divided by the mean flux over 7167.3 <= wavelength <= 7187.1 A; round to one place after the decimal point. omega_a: 6.8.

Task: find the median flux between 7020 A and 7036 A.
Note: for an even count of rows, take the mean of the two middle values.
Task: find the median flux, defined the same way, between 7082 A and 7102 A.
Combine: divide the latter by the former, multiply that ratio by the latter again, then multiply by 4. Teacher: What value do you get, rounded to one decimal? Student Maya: 52.0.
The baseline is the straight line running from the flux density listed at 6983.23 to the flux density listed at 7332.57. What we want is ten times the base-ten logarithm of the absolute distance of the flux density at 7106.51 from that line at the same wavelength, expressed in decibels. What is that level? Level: -15.3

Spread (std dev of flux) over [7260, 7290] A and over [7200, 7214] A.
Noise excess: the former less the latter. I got 0.10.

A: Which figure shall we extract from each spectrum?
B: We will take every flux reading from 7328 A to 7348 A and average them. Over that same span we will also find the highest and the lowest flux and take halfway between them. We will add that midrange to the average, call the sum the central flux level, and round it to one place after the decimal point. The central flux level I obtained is 25.4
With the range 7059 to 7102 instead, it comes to 26.2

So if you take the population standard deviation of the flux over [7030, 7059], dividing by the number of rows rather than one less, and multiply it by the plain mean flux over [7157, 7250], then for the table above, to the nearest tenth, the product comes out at 1.1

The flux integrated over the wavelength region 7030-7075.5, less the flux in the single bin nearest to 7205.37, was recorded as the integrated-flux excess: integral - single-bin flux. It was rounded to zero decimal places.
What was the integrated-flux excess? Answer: 592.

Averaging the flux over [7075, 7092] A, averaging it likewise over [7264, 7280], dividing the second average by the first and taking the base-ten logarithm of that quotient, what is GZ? -0.013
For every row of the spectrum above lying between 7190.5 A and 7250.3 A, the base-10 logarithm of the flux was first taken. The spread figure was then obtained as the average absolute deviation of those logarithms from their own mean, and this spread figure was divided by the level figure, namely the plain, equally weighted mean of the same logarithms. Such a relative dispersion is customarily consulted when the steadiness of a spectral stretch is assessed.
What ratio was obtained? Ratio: 0.0086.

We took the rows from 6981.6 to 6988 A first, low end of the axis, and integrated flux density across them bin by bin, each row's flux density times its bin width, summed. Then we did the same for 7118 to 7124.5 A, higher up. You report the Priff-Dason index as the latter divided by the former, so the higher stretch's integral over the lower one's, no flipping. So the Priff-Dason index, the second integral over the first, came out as 1.02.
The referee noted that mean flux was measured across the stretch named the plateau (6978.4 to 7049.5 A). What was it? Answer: 13.2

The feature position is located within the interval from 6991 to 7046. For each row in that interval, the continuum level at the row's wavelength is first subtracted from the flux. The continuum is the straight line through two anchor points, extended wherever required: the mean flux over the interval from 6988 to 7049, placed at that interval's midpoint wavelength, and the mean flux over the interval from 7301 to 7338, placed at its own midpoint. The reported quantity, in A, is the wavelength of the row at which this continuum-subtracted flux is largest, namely 7044.60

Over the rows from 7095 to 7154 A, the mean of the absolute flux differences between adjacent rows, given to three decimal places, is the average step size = 0.071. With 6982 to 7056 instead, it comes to 0.091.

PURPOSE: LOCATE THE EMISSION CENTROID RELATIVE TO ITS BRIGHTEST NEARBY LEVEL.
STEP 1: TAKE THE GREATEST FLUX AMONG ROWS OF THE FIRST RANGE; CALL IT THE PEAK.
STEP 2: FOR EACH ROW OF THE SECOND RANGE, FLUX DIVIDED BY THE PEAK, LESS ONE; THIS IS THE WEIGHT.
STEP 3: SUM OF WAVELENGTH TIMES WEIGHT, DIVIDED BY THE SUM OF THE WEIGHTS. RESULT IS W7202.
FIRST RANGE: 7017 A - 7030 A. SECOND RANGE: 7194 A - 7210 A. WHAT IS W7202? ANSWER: 7201.9 A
